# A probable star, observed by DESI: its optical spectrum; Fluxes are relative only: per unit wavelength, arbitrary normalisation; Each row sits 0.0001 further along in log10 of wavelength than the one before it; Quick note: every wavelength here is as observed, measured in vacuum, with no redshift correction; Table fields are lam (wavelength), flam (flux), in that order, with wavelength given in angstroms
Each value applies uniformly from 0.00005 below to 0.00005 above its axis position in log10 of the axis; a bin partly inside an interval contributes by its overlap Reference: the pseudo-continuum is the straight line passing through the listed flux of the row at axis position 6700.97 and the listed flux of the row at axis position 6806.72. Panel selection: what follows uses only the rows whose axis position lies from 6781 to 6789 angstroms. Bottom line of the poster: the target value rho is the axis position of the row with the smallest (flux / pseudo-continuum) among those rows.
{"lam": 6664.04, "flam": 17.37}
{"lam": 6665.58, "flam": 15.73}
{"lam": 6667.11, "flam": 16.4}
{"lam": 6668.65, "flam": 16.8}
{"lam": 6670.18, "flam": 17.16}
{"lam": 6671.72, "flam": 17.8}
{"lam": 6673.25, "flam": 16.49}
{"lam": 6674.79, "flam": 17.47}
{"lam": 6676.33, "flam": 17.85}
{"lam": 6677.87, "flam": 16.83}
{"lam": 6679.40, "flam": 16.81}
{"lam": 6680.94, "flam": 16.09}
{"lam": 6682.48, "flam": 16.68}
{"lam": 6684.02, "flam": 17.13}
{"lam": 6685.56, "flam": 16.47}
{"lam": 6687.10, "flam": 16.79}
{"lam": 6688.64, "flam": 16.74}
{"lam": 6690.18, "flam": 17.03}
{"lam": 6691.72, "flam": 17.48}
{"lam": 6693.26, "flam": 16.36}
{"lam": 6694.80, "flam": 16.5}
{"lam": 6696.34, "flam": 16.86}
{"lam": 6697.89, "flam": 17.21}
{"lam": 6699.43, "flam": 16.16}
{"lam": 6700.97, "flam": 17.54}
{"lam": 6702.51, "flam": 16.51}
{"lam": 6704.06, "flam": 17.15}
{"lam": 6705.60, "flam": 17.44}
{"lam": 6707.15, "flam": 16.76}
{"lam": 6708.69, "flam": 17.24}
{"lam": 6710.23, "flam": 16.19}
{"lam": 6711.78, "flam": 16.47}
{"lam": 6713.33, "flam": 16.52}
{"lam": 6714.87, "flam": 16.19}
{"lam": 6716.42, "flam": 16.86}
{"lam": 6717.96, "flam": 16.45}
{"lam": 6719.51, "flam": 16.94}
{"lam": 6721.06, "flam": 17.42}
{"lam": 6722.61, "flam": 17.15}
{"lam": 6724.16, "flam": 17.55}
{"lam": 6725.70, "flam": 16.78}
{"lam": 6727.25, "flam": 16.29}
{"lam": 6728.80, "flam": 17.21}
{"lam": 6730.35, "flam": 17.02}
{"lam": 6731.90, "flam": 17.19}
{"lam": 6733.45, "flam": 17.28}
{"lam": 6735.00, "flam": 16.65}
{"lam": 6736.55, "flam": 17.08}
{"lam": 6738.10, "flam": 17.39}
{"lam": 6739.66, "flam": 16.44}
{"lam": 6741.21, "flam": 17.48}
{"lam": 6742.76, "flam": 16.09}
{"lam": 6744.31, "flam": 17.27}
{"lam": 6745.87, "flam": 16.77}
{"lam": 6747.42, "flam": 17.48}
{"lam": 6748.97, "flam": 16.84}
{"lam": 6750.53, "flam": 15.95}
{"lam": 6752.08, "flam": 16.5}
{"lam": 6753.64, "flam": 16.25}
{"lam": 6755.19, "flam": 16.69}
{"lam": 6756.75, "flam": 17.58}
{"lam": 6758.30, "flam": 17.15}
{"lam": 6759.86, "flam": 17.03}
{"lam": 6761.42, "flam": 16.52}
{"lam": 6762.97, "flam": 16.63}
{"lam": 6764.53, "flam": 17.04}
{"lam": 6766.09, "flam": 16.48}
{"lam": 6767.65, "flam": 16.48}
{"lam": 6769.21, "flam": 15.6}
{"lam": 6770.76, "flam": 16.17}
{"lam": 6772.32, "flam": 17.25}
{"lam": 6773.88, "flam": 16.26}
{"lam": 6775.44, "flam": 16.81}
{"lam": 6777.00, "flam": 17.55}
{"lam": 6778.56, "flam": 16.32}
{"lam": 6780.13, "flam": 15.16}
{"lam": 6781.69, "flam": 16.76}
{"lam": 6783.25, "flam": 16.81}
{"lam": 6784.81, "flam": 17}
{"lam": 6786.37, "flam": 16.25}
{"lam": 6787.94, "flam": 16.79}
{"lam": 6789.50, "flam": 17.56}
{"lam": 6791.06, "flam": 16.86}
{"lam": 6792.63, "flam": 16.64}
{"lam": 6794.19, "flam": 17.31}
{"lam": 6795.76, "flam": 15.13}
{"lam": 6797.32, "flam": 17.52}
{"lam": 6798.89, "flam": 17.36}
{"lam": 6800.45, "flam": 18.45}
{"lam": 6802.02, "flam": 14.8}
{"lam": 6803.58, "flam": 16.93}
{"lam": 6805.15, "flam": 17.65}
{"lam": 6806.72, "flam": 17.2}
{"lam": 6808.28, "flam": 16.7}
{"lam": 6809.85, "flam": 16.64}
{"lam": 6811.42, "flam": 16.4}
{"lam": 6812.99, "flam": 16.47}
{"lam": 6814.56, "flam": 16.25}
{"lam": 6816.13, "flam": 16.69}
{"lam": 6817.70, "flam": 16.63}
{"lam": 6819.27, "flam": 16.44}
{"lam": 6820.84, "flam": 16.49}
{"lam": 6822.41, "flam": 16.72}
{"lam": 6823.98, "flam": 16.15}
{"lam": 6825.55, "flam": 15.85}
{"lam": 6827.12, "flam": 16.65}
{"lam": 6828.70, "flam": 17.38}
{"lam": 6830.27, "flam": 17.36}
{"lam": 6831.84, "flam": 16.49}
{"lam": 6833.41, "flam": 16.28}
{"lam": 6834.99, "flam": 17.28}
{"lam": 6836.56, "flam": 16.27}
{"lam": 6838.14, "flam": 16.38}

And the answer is 6786.37 angstroms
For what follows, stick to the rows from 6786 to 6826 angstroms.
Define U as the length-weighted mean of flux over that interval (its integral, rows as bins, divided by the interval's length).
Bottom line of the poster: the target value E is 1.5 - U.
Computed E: -15.2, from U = 16.7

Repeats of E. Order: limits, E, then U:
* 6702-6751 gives -15.4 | 16.9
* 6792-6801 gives -15.5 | 17.0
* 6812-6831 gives -15.1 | 16.6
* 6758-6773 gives -15.1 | 16.6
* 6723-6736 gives -15.5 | 17.0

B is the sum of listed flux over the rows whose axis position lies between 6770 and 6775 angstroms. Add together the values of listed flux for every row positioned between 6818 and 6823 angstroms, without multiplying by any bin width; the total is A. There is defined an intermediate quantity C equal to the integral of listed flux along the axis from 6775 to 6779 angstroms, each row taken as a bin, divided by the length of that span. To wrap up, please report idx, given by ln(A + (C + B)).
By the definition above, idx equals 4.76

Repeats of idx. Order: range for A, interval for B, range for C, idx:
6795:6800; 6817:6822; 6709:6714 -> 4.75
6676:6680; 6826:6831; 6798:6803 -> 4.79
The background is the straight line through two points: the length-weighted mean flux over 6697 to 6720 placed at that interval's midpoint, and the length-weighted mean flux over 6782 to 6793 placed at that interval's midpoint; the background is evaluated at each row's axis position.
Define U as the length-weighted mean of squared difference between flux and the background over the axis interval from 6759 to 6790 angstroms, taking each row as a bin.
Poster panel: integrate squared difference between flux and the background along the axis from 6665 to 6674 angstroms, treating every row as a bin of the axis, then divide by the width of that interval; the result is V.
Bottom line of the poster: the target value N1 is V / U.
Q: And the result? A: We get 1.1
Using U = 0.4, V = 0.40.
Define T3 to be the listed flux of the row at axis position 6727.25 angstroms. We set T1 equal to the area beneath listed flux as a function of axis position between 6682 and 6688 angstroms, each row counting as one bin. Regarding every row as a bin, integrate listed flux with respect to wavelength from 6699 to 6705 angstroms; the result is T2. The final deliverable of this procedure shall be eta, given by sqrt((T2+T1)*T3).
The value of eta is 57.4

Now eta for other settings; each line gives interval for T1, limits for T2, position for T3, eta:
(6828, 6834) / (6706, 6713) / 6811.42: 59.8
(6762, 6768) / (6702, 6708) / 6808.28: 58.1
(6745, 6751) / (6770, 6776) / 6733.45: 58.9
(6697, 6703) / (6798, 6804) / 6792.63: 58.1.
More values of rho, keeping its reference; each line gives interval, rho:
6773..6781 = 6780.13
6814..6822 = 6814.56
